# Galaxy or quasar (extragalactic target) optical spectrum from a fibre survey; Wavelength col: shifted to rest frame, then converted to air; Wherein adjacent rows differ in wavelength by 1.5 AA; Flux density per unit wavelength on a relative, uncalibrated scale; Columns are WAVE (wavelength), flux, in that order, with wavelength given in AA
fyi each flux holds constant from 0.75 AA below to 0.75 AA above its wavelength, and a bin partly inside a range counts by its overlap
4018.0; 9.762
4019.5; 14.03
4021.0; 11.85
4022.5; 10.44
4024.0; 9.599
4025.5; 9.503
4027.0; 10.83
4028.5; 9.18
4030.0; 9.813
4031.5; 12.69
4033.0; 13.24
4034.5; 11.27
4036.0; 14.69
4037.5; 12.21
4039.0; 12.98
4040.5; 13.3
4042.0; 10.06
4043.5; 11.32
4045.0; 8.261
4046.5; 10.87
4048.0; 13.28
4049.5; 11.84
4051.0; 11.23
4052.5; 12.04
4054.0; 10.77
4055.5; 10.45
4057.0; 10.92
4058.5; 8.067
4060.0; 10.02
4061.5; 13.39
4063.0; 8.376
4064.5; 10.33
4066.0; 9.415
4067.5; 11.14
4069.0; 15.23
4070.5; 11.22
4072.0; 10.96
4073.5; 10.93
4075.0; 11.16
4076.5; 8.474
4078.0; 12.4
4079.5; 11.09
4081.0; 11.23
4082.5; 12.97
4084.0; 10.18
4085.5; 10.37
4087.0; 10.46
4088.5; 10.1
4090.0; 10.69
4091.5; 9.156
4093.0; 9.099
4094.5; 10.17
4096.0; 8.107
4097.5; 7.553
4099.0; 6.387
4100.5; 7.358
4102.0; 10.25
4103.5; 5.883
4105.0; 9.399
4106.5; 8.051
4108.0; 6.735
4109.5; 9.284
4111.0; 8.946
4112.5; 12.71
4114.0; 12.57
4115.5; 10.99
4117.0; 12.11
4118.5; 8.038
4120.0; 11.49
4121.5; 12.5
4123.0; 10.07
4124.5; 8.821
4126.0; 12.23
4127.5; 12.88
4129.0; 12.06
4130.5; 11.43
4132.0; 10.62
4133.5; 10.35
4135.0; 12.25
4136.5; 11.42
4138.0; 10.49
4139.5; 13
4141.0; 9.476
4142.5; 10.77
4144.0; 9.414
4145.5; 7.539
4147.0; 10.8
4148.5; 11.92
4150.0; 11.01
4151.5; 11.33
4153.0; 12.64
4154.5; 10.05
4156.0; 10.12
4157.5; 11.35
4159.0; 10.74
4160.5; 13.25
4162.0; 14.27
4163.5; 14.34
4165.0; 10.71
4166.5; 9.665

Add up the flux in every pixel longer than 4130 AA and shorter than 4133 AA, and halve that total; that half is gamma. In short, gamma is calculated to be 11.0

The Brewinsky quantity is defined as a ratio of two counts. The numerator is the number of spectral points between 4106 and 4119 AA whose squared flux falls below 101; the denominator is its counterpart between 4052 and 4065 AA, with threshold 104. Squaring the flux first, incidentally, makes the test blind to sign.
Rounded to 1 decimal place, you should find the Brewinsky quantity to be 1.7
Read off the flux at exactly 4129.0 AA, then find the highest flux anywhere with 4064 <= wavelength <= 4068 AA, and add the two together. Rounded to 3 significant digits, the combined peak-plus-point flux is 23.2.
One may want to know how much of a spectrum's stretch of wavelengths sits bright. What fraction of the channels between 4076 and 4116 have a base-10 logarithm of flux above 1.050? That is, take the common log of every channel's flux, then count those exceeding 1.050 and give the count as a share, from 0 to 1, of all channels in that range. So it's 0.19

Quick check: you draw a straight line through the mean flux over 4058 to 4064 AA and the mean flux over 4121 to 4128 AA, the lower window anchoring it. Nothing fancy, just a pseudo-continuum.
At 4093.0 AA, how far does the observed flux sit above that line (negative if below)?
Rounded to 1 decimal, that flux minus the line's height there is -1.5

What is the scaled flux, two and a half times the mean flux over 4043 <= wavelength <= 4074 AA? 27.4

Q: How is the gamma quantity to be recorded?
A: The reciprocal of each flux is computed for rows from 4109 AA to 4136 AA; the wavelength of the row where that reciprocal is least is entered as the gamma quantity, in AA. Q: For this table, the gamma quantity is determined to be 4127.5 AA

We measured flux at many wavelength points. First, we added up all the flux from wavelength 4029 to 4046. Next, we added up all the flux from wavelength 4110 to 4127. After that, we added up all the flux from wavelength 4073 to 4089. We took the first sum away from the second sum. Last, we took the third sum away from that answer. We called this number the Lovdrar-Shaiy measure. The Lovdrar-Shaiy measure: -129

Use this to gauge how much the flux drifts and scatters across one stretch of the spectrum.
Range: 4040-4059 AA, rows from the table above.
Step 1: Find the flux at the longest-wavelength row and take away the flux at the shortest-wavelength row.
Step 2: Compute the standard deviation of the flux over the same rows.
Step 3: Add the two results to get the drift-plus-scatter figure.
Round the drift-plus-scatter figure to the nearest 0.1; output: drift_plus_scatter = -3.7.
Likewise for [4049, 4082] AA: 1.0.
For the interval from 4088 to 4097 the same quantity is -1.1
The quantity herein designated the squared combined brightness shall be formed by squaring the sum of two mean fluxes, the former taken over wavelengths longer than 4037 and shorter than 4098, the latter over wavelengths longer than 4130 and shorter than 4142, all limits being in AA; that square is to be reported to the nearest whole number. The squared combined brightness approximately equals 480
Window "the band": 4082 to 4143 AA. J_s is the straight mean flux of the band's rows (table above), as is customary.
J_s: 10.2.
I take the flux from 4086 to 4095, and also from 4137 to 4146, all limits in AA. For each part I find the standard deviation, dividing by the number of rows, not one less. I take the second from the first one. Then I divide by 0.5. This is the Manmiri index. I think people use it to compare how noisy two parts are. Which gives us -2.1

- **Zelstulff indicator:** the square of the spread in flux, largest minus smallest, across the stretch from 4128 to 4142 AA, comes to 12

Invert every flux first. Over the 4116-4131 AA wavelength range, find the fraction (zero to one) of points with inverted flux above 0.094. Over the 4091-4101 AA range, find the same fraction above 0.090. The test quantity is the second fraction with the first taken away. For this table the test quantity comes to 0.7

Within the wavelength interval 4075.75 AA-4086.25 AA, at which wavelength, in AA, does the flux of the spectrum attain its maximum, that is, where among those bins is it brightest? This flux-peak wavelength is 4082.5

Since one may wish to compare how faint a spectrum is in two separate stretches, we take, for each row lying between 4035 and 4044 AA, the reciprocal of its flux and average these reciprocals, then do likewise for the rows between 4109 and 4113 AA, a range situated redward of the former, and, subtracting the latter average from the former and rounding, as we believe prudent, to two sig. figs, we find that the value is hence -0.018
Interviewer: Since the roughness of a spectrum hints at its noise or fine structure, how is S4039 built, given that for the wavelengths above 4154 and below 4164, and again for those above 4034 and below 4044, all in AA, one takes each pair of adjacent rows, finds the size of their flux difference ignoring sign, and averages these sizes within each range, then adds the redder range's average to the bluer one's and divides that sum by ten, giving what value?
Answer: 0.283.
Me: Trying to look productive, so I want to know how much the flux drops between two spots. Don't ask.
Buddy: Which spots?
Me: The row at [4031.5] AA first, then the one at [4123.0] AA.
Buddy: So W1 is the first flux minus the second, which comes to 2.6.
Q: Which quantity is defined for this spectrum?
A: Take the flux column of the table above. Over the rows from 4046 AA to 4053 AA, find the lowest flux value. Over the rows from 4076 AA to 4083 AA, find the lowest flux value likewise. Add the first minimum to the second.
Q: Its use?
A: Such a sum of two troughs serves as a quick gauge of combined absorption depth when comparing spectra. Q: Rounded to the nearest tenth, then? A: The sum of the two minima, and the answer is 19.3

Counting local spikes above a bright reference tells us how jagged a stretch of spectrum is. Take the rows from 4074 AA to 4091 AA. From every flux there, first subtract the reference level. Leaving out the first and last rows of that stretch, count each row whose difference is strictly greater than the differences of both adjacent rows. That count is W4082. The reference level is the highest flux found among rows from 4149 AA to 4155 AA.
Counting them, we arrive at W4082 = 3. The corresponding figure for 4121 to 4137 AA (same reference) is 2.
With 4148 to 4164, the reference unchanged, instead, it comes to 2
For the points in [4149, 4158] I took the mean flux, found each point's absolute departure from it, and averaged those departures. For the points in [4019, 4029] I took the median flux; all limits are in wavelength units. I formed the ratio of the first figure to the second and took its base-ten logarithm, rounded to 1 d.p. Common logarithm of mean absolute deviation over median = -1.2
